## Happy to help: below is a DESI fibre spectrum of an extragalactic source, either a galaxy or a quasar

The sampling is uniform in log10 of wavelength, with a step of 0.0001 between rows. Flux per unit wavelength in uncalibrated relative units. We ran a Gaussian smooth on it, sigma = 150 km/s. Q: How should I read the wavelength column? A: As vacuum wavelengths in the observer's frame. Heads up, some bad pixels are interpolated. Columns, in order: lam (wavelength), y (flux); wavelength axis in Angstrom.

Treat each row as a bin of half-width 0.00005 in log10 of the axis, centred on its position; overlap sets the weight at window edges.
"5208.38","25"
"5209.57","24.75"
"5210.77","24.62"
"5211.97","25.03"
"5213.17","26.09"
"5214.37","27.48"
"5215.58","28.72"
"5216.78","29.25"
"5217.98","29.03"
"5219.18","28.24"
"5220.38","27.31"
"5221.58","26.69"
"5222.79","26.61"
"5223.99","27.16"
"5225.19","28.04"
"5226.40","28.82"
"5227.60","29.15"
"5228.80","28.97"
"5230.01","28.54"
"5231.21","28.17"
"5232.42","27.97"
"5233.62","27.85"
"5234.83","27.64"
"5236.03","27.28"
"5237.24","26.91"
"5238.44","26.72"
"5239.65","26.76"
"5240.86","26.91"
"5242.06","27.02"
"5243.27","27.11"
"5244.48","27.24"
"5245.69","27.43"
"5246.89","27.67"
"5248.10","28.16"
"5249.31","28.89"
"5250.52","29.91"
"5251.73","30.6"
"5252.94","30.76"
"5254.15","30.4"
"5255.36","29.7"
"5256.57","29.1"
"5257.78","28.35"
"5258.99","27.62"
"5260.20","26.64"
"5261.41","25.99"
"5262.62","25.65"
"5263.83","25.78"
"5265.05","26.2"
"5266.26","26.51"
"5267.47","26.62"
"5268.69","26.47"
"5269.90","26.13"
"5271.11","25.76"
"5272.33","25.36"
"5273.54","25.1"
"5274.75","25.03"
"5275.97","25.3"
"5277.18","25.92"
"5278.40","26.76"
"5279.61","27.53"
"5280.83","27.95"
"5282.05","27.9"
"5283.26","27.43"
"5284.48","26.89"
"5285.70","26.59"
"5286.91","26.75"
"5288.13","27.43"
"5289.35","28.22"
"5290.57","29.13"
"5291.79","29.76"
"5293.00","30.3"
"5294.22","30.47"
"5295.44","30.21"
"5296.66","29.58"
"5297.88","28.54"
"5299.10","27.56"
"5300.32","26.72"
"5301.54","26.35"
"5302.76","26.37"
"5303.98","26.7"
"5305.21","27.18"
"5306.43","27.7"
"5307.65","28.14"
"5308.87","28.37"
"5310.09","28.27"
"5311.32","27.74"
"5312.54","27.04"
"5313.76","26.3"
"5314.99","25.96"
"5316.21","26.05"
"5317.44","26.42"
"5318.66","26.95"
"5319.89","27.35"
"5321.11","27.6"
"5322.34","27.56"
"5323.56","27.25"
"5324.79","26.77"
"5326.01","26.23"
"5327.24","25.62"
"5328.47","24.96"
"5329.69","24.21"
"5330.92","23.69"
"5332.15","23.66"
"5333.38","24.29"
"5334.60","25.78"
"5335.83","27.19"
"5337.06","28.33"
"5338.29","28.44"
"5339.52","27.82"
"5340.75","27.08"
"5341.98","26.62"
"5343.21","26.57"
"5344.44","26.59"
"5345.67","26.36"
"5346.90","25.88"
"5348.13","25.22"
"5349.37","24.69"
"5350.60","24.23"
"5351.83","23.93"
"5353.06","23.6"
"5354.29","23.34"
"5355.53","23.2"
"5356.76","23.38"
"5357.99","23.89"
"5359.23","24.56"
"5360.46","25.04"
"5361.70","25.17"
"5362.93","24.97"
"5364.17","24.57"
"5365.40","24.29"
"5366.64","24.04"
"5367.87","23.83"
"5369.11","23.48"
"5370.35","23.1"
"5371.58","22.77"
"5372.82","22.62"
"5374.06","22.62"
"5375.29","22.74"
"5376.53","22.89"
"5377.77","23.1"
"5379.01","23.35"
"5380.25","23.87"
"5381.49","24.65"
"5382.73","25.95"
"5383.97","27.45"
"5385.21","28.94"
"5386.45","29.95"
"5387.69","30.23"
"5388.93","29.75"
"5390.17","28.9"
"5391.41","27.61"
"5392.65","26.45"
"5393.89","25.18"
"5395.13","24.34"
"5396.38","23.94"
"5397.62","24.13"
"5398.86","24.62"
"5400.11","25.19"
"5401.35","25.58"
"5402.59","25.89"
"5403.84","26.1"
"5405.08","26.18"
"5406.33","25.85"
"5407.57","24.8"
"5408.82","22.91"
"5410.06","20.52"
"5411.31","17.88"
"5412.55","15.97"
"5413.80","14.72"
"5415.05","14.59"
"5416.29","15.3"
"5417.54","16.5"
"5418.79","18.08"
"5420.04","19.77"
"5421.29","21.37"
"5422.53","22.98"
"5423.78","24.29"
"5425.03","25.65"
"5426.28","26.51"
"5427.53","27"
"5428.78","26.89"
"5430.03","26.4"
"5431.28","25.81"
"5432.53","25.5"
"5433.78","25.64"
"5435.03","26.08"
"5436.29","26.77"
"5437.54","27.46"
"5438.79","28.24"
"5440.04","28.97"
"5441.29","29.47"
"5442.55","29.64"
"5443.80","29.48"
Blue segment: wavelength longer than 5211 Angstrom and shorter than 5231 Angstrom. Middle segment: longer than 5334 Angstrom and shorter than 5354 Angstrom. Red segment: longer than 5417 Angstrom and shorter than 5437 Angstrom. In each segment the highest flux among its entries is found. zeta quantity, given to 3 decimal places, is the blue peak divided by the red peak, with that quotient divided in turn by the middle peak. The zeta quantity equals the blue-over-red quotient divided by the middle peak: 0.038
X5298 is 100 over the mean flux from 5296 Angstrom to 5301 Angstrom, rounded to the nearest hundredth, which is 3.56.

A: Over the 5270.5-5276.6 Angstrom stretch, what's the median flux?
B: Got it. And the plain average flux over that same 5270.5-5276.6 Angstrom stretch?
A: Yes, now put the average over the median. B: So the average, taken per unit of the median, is 1.00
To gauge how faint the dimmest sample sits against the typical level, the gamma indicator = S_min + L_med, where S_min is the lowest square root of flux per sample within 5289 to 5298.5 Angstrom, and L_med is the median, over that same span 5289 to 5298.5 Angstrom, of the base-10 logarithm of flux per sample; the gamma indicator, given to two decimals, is 6.78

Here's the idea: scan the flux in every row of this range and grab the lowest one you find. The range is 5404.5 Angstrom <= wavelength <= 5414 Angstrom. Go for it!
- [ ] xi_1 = 14.72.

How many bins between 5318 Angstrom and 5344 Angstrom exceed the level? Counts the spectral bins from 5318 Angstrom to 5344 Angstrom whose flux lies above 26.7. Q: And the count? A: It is 11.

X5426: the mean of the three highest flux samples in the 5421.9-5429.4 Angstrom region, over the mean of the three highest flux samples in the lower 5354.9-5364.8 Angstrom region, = 1.07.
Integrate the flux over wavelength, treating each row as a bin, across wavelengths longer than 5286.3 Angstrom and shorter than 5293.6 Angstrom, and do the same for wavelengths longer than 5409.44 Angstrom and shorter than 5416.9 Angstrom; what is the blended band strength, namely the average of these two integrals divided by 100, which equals 1.66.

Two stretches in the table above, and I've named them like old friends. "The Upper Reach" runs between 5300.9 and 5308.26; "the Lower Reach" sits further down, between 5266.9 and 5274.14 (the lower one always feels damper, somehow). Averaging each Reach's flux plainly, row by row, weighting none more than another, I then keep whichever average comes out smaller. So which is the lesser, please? 25.9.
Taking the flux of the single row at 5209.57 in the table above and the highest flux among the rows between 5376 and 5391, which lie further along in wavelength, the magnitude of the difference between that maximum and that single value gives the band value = 5.5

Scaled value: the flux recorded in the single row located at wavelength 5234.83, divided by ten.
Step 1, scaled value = 2.76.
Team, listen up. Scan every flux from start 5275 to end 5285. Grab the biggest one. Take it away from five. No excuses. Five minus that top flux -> -23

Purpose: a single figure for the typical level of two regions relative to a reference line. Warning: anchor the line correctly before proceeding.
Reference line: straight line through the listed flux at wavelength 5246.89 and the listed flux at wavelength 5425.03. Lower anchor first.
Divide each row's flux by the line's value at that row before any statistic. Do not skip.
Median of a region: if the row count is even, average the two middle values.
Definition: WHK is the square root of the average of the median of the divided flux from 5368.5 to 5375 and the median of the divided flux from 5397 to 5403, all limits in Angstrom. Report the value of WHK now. 0.959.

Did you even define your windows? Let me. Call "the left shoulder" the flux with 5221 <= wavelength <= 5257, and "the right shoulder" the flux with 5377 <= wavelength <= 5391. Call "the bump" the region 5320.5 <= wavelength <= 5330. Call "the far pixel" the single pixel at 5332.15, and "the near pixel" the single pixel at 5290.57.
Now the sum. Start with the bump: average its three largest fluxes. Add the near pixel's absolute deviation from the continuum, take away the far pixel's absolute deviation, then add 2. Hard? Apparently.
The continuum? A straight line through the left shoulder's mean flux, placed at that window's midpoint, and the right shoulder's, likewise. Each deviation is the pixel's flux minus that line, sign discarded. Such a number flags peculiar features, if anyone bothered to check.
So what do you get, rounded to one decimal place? 27.2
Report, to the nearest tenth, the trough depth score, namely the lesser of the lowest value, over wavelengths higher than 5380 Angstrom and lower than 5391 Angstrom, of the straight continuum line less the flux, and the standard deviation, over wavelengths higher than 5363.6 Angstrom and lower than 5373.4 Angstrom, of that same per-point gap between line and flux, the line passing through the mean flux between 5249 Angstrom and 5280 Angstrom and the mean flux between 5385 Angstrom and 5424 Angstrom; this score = -6.4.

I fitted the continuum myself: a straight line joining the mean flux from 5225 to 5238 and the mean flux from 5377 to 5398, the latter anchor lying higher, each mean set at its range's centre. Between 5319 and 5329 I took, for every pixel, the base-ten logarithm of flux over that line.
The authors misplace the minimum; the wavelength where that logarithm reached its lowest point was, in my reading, 5328.47 Angstrom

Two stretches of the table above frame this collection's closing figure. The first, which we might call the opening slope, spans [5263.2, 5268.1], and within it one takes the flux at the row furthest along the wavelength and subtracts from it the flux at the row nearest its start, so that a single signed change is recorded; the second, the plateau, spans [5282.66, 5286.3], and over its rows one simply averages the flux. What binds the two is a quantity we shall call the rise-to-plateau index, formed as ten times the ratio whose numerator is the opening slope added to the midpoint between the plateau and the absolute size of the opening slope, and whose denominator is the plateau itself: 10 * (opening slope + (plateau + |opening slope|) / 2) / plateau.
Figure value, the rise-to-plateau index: 5.47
